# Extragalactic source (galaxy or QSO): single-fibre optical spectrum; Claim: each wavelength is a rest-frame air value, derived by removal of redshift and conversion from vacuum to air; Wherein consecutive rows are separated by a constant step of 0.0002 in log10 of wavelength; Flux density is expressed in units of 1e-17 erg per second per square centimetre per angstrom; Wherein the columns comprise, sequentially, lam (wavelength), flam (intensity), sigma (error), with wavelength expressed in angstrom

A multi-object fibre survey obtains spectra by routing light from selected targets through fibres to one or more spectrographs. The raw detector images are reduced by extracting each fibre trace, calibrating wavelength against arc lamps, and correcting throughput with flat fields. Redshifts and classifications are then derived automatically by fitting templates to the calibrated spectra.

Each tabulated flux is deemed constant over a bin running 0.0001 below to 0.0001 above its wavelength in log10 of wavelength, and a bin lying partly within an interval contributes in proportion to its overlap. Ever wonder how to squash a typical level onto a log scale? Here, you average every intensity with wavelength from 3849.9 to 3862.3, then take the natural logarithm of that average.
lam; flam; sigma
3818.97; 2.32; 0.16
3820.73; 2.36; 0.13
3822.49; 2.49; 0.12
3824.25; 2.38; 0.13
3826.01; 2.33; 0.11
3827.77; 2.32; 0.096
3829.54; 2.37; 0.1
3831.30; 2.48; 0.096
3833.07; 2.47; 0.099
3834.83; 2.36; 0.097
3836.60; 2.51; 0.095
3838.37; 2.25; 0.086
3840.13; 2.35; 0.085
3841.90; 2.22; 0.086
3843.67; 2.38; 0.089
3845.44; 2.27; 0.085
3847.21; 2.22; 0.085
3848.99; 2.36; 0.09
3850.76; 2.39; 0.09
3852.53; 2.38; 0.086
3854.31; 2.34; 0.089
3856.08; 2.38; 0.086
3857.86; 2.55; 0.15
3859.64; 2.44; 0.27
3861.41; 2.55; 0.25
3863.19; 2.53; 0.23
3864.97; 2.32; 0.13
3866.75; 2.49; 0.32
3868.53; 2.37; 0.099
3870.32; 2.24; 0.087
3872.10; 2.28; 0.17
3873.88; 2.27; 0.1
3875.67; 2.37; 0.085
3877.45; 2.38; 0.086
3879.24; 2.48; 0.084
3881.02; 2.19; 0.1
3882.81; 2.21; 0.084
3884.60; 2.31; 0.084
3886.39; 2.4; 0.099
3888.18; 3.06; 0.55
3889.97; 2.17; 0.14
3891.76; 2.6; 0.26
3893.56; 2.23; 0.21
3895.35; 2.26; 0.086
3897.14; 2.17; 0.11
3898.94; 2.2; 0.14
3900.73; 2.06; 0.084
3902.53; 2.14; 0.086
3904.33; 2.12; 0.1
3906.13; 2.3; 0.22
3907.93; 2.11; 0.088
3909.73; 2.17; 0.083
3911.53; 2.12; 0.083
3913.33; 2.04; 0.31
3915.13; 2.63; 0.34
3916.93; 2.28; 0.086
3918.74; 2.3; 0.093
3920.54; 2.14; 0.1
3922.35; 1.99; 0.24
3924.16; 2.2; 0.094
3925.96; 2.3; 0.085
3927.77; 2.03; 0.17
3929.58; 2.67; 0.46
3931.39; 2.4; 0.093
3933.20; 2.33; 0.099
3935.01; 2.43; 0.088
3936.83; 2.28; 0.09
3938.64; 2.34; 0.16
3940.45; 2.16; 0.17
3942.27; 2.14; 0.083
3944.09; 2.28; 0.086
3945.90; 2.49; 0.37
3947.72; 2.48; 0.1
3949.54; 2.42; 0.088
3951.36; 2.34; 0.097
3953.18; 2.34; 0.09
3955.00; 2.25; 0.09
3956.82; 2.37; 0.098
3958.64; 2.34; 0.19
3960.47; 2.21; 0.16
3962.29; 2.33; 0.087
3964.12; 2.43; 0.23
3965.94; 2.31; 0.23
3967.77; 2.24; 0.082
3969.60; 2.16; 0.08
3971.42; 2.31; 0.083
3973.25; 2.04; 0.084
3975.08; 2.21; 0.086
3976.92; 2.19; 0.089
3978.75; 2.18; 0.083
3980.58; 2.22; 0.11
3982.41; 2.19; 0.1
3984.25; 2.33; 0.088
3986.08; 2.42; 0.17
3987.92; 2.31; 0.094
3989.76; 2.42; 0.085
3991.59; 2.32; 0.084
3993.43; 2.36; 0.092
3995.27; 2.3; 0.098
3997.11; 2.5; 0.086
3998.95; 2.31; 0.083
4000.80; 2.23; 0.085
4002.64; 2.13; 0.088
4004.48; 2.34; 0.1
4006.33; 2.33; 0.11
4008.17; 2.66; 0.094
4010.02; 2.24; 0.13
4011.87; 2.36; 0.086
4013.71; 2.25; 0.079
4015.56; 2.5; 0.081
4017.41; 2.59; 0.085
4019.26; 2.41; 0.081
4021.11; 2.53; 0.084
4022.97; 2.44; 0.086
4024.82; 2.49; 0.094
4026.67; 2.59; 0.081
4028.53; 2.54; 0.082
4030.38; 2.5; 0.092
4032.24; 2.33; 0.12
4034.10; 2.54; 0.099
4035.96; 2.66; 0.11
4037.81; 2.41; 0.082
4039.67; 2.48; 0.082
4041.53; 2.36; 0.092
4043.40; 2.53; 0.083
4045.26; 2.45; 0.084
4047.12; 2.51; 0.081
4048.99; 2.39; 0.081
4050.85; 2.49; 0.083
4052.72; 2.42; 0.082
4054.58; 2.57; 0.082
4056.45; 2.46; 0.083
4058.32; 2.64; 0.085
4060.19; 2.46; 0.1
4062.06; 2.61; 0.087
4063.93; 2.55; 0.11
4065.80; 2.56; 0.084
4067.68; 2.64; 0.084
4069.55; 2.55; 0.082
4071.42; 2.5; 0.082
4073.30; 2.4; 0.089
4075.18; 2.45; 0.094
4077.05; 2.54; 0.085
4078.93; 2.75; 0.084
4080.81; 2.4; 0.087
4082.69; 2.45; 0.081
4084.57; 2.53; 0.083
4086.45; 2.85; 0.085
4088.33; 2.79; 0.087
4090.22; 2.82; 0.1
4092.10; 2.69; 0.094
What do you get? 0.889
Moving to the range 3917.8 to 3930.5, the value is 0.803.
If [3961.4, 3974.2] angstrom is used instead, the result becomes 0.815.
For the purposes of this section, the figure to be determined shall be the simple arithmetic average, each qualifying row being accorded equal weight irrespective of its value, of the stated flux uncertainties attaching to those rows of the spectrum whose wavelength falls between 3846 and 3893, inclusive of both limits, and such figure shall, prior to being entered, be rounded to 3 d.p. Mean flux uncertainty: 0.150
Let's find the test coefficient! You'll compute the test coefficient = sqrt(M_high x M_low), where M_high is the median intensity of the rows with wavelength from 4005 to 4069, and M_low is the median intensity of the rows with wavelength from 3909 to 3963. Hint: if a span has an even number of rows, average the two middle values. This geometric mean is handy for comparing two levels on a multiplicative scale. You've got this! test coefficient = 2.40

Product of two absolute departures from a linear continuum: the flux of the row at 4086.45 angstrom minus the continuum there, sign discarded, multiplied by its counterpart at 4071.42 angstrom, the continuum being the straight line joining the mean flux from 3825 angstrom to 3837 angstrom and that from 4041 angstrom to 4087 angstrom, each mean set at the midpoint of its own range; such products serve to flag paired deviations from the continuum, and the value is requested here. 0.008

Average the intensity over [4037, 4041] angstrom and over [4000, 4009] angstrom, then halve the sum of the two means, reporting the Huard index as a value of 2.39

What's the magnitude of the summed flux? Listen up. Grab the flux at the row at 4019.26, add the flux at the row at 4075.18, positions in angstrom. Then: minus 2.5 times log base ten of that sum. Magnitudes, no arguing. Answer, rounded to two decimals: -1.72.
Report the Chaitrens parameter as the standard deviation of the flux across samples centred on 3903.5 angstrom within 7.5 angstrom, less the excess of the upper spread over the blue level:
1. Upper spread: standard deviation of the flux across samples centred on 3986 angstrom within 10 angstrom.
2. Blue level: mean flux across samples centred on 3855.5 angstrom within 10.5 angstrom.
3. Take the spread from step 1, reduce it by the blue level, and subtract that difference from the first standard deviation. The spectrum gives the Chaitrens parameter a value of 2.38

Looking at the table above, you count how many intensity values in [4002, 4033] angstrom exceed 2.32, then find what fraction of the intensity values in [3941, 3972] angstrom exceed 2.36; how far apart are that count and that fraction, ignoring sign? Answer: 14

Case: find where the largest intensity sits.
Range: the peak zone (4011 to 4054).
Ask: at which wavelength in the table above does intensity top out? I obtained 4035.96 angstrom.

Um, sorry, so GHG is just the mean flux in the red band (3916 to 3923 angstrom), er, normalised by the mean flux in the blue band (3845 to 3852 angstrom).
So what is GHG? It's 0.94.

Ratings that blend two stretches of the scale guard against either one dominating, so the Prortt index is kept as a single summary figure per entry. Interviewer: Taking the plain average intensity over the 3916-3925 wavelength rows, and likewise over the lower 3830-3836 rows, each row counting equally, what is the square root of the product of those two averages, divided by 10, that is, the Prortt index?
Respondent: 0.231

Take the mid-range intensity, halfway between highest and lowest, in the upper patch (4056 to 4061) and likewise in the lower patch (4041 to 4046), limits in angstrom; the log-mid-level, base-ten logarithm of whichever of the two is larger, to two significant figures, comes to 0.41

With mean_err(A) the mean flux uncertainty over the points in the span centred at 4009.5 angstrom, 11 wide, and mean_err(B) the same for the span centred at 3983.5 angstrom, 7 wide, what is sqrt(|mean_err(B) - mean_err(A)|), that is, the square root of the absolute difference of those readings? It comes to 0.13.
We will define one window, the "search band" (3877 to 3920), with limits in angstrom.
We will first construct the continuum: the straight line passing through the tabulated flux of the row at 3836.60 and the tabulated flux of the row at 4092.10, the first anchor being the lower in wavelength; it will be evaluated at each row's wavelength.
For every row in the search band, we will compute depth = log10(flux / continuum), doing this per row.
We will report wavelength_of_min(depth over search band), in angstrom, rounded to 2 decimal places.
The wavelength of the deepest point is 3913.33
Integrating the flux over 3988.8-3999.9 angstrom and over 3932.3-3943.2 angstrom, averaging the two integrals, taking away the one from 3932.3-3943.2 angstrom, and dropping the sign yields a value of 0.7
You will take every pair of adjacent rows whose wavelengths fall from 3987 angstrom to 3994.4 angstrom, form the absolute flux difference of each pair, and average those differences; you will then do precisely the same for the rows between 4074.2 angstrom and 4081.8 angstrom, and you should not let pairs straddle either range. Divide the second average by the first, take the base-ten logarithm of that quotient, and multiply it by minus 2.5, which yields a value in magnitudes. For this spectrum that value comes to -1.0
